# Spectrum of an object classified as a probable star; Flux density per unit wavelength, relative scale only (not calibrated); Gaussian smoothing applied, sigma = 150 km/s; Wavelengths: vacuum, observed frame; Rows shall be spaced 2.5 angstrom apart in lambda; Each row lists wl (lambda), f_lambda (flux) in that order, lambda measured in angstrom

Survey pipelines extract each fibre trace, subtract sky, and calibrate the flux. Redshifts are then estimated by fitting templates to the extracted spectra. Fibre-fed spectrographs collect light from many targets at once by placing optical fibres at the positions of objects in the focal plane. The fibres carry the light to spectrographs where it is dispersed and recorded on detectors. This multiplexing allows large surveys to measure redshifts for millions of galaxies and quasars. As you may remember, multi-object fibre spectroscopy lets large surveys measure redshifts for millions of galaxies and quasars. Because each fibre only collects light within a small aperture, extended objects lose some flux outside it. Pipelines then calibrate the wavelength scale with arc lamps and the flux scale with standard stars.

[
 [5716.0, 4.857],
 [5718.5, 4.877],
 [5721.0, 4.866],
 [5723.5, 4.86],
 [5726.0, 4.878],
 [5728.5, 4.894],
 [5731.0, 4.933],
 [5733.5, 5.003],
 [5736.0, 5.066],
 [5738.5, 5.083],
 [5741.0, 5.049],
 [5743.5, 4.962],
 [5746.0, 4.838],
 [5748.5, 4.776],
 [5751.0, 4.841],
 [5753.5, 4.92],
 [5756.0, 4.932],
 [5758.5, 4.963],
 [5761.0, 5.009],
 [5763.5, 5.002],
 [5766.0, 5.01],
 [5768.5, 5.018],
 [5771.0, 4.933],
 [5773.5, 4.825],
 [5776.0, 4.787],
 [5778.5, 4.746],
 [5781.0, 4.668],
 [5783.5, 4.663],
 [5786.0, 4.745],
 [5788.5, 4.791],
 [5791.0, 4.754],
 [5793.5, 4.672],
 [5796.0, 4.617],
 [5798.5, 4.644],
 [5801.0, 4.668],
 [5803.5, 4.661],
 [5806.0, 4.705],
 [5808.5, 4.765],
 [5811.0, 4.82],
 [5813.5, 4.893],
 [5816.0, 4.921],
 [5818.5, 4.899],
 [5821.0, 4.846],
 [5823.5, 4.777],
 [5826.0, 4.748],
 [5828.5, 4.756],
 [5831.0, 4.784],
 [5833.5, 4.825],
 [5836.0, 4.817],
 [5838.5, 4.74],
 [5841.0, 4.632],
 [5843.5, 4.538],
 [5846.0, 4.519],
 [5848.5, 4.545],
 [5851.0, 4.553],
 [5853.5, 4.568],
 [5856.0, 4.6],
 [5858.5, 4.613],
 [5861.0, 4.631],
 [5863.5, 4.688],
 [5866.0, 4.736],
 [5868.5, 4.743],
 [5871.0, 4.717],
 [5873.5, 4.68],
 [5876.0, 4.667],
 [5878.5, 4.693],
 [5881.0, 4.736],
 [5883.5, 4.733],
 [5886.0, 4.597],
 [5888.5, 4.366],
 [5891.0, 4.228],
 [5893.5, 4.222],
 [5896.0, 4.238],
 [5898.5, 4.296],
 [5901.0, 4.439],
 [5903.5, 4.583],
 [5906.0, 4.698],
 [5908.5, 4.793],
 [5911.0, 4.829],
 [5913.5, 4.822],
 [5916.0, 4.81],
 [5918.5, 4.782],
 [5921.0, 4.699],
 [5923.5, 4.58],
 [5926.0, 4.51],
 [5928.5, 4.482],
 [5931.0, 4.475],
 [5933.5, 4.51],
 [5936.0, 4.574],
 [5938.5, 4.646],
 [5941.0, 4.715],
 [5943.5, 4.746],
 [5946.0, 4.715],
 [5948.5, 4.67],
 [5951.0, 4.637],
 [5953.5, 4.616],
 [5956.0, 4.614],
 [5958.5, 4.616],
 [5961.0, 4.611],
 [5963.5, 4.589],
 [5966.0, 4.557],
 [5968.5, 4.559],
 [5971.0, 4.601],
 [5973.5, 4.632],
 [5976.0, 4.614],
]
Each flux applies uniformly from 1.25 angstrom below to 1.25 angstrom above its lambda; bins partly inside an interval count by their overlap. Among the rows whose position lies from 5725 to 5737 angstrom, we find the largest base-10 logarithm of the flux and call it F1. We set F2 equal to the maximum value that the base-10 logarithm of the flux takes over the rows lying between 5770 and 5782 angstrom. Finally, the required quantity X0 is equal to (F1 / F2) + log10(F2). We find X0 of 0.86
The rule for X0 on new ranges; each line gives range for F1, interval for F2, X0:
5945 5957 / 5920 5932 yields 0.83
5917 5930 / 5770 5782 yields 0.82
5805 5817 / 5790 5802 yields 0.85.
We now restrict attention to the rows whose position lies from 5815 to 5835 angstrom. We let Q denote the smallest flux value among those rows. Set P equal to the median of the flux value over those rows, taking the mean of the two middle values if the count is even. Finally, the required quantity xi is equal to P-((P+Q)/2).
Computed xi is 0.028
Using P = 4.80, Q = 4.748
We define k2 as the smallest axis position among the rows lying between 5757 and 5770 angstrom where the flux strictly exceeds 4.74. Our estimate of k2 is 5758.5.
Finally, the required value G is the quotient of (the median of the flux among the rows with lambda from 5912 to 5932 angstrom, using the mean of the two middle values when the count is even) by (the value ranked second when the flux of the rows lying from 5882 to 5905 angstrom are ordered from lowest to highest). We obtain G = 1.10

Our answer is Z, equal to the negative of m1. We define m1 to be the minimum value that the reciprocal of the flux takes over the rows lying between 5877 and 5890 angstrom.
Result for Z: -0.211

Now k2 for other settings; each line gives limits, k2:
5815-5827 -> 5816.0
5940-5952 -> 5943.5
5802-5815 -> 5808.5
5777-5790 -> 5778.5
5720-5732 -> 5721.0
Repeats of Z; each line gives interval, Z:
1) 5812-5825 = -0.203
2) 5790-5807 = -0.210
